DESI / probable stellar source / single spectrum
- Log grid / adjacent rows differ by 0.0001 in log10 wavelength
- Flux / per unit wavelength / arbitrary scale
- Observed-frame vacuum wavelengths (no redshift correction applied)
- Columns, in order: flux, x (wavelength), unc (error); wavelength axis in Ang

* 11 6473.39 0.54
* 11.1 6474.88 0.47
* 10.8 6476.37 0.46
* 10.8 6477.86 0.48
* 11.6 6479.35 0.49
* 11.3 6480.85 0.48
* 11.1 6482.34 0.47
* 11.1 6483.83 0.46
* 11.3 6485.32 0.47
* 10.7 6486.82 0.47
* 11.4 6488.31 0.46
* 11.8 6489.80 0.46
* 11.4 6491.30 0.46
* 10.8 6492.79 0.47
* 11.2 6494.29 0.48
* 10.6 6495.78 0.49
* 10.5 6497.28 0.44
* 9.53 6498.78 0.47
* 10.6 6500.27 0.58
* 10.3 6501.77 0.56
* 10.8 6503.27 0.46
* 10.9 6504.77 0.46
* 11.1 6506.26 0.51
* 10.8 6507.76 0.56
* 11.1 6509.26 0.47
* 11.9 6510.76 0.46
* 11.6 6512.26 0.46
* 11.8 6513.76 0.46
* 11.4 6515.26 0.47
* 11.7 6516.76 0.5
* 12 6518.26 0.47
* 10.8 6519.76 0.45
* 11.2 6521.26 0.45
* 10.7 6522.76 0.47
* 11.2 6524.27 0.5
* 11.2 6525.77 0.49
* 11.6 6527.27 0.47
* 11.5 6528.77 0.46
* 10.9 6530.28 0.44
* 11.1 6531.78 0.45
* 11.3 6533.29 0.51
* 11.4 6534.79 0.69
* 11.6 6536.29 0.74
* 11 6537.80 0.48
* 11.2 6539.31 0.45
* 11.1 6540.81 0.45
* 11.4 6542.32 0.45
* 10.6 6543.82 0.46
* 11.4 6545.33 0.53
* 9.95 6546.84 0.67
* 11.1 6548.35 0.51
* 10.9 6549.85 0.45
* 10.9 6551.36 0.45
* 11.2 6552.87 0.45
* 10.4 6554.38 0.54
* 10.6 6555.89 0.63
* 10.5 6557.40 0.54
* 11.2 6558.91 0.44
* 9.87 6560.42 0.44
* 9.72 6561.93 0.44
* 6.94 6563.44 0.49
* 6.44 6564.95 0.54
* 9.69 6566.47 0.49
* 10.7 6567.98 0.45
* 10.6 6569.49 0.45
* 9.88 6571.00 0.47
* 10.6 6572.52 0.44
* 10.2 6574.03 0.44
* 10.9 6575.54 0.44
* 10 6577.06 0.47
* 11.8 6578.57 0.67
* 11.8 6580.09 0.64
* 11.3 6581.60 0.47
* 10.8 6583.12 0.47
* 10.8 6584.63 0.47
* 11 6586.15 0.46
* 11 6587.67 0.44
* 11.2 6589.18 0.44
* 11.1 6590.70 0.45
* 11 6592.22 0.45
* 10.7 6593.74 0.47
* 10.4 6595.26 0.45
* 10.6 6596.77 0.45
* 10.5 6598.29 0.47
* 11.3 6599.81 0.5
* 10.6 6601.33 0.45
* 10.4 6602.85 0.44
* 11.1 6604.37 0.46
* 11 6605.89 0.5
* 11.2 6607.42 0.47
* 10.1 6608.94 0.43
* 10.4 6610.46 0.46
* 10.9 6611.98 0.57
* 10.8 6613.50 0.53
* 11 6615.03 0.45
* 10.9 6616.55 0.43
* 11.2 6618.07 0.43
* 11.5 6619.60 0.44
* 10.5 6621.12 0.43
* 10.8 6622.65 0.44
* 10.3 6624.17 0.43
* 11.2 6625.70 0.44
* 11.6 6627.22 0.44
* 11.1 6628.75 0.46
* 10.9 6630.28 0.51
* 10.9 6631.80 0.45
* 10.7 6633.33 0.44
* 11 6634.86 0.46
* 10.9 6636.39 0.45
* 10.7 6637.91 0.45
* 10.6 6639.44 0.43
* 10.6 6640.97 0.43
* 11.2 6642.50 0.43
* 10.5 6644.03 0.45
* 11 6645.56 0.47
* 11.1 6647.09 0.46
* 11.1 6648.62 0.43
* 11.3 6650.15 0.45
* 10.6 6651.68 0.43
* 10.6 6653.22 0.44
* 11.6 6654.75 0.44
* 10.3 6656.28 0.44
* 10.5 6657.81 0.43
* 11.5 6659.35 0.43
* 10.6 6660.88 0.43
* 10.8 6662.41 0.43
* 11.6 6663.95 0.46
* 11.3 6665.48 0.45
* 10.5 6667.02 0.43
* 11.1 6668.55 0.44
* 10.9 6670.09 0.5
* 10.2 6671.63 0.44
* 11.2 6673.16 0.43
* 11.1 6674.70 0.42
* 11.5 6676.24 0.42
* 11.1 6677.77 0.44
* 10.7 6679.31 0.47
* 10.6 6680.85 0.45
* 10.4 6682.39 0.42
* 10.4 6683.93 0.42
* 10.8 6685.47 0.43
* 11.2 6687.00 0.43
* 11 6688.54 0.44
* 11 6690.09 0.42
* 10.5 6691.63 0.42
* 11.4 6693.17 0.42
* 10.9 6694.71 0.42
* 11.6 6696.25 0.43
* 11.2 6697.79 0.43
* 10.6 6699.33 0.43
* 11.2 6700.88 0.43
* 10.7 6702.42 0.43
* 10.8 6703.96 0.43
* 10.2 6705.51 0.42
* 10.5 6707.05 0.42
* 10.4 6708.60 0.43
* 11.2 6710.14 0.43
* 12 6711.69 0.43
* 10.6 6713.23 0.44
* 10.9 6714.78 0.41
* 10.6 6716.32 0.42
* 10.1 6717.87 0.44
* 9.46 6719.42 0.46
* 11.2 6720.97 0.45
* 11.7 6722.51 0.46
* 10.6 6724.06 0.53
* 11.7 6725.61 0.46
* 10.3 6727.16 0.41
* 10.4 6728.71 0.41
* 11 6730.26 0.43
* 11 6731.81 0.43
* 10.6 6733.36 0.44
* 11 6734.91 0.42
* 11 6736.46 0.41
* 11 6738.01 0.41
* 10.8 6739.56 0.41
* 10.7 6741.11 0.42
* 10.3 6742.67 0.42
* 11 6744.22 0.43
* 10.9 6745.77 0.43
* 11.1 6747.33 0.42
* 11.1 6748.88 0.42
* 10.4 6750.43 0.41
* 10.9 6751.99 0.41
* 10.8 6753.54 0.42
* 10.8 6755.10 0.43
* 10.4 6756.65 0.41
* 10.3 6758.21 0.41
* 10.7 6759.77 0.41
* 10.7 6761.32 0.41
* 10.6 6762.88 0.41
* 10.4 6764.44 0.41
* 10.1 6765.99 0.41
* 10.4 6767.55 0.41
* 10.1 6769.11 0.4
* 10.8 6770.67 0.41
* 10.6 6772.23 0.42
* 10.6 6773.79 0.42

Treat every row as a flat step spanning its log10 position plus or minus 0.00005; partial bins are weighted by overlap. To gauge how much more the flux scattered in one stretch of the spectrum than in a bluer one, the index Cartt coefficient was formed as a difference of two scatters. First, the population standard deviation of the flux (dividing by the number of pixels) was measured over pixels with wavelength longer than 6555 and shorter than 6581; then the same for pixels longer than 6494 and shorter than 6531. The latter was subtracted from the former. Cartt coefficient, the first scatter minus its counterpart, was 0.8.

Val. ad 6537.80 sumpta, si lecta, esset 11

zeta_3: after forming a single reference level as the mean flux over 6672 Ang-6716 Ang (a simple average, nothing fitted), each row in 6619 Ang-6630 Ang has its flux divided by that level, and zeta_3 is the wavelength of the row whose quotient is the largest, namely 6627.22 Ang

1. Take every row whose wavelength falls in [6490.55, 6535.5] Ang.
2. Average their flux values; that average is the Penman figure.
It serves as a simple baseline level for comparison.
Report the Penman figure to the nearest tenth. 11.1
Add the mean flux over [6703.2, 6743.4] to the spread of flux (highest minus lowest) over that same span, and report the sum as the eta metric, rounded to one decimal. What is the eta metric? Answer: 13.3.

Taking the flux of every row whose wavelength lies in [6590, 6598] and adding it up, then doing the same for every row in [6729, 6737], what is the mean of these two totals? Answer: 54.2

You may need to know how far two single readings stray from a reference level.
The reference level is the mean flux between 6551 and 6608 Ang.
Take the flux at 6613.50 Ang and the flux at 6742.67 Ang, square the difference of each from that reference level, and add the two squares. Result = 0.13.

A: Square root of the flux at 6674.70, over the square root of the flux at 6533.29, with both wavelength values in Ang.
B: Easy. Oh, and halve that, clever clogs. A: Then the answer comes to 0.496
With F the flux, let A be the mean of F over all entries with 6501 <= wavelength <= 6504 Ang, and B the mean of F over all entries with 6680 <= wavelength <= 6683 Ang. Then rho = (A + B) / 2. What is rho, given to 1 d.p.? 10.5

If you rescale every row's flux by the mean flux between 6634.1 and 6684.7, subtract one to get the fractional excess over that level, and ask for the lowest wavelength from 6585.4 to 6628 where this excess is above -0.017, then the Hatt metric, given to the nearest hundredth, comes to 6586.15 Ang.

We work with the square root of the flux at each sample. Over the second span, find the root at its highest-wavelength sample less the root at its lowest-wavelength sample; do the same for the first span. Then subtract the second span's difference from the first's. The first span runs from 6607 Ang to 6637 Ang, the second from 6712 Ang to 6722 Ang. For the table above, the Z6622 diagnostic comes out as -0.14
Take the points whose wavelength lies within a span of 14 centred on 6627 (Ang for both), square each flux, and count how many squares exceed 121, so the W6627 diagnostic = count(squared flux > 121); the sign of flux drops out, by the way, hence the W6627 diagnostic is 3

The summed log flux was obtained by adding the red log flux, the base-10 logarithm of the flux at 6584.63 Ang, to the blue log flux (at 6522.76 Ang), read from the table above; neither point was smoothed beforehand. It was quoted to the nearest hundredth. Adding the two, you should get 2.06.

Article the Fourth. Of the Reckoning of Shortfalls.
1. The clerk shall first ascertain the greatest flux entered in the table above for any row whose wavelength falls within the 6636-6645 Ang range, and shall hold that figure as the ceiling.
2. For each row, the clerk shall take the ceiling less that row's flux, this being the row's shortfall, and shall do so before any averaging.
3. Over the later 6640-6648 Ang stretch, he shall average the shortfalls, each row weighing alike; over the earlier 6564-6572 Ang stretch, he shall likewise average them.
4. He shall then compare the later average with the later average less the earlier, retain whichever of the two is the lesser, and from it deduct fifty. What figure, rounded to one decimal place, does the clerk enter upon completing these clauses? -51.4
